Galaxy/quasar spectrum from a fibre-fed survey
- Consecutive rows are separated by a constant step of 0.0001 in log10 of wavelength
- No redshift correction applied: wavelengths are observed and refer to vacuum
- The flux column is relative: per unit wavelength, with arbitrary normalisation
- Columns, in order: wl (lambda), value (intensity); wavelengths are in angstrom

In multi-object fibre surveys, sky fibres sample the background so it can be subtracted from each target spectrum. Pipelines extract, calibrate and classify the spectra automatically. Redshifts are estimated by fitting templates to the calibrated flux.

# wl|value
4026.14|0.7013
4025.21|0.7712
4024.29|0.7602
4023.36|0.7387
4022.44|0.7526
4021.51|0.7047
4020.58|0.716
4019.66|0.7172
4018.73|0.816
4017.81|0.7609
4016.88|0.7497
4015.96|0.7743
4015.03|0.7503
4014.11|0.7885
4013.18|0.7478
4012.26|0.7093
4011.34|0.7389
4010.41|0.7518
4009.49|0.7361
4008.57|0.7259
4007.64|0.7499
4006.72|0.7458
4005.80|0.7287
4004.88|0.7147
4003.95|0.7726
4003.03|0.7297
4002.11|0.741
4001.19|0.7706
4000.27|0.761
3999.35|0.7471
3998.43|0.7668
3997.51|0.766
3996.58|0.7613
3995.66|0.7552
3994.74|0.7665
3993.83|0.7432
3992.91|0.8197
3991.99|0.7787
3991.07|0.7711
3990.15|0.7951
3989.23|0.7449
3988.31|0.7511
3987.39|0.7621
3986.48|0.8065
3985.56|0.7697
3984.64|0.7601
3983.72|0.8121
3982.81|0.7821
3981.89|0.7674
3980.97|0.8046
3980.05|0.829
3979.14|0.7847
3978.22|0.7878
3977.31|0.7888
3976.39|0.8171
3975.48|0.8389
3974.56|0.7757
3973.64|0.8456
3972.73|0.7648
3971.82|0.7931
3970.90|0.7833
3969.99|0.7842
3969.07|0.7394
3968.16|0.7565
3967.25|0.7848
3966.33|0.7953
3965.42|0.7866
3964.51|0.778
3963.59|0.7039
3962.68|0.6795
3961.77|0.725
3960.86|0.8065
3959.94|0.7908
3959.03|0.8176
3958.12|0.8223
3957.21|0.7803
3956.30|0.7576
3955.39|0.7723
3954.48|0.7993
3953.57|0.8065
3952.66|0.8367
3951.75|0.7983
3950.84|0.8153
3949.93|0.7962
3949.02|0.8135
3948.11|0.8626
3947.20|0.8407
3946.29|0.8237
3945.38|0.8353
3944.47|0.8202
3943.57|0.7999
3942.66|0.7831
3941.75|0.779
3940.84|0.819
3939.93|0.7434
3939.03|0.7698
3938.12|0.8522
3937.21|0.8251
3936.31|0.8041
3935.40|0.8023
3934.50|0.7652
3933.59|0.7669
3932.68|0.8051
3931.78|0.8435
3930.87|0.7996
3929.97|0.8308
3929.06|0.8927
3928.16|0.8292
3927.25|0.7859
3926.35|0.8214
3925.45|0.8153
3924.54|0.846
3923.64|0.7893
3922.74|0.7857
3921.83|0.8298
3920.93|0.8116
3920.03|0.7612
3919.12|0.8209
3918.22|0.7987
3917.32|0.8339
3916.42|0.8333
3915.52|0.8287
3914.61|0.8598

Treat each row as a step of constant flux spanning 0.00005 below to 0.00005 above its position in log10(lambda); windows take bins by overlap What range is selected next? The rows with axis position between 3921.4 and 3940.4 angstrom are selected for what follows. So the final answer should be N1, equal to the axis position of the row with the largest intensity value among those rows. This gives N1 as 3929.06 angstrom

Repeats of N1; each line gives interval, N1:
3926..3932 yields 3929.06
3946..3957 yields 3948.11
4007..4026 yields 4018.73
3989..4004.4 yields 3992.91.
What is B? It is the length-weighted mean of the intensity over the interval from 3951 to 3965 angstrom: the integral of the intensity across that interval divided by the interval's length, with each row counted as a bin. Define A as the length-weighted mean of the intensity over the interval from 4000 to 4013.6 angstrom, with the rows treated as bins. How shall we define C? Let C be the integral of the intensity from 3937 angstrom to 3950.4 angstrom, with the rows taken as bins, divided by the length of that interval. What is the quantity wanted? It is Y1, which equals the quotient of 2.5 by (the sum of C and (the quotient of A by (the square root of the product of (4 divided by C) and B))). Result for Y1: 2.10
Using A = 0.742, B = 0.779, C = 0.810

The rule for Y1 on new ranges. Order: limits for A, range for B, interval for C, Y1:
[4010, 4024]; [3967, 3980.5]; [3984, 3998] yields 2.20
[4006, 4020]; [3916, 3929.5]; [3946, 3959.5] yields 2.11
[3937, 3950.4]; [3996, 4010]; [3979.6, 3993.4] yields 2.09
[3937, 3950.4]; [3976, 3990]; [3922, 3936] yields 2.04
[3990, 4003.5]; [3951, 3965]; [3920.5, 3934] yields 2.07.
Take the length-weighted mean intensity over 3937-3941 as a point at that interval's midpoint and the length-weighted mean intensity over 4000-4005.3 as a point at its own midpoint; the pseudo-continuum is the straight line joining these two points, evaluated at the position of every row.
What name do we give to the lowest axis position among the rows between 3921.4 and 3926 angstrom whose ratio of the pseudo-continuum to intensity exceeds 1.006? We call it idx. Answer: 3922.74 angstrom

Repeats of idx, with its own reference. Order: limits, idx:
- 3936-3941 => 3939.03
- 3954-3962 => 3955.39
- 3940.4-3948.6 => 3941.75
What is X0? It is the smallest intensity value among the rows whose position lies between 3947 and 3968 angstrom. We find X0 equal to 0.6795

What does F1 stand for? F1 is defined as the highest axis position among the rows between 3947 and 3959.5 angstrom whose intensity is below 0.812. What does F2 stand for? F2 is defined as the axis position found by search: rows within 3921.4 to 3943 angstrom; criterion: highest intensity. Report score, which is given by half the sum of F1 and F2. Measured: 3943.1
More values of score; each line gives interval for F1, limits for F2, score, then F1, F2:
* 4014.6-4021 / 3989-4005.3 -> 4006.7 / 4020.58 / 3992.91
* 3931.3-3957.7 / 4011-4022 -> 3988.0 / 3957.21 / 4018.73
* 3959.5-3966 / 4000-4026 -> 3992.1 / 3965.42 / 4018.73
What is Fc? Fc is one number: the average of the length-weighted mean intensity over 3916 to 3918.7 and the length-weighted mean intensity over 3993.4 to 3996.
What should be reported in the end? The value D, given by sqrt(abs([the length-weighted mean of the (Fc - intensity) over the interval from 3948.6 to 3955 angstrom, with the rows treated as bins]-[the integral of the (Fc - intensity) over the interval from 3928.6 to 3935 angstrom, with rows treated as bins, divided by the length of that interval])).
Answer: 0.08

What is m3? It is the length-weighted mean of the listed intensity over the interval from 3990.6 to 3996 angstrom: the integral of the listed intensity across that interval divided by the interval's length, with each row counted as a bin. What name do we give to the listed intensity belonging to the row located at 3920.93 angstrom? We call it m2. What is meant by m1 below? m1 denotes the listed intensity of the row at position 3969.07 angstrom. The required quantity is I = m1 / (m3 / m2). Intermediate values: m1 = 0.7394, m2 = 0.8116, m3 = 0.774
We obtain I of 0.776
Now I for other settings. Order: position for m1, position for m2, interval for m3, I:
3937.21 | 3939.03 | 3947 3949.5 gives 0.758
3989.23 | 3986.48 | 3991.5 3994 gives 0.766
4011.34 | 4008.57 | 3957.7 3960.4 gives 0.662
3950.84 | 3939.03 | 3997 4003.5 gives 0.832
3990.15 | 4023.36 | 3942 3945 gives 0.733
